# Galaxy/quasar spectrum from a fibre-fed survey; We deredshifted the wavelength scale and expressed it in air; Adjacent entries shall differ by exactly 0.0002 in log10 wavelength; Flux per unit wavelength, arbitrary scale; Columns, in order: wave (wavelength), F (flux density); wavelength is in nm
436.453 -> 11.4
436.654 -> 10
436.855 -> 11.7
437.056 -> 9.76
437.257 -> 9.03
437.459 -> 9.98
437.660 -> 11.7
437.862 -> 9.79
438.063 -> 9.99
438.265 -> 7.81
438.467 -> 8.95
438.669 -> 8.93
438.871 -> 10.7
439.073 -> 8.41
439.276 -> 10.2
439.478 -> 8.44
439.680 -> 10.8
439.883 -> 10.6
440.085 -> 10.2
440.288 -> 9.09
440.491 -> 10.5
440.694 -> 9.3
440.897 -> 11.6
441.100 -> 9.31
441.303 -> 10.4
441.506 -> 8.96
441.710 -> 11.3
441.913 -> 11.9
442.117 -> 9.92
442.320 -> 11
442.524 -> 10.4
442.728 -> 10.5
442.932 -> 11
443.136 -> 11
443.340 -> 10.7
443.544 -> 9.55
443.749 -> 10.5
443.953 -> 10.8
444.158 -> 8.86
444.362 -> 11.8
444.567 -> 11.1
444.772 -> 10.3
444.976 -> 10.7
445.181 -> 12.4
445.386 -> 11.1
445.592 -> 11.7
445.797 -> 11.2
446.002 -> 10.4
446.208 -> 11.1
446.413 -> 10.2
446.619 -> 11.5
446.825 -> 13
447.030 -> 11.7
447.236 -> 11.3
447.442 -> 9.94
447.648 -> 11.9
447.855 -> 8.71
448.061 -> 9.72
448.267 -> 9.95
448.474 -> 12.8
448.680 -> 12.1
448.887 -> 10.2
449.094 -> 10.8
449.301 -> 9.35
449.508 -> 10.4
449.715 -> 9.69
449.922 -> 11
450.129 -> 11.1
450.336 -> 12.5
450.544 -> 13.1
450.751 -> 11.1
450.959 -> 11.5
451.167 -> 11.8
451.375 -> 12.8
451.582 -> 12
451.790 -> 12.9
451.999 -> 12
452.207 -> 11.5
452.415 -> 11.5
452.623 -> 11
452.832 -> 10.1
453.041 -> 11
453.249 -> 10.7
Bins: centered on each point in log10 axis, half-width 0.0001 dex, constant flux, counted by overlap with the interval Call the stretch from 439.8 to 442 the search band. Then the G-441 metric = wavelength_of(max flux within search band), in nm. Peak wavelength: 441.913 nm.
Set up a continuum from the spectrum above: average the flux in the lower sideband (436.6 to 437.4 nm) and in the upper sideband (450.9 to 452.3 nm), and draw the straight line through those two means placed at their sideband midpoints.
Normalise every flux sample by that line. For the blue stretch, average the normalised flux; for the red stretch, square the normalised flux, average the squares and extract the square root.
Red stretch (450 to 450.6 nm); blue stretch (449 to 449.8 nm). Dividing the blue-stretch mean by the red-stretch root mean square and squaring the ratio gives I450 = 0.69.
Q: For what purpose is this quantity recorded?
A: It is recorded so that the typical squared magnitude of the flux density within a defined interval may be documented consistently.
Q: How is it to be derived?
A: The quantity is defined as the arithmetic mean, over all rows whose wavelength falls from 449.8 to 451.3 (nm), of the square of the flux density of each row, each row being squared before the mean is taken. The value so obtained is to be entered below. 138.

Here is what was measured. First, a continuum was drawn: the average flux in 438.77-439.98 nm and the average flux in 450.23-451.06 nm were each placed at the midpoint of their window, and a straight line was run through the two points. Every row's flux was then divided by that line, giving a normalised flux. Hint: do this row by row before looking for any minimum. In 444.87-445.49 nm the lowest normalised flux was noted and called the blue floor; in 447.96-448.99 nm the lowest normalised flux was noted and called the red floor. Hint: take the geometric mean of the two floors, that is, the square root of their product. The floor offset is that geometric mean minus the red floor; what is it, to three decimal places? 0.065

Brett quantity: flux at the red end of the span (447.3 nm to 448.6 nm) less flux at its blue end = 2.9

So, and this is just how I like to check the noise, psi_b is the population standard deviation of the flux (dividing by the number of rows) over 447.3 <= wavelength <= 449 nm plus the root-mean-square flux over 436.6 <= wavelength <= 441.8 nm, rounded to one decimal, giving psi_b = 11.3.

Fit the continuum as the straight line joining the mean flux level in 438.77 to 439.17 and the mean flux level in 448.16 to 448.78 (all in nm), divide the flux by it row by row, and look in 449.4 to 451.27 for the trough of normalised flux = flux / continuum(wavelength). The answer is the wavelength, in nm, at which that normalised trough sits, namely 449.715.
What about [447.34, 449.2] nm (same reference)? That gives 447.855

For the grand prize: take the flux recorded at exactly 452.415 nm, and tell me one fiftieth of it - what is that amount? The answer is 0.23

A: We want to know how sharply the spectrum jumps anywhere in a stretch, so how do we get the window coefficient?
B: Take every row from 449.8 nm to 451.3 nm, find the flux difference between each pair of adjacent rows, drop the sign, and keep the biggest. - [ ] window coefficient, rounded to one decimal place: 2.0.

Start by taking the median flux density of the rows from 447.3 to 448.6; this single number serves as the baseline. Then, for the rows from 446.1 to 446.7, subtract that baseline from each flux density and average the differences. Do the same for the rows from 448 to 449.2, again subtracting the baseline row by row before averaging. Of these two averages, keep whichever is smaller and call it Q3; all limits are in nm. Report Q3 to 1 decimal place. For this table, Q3 1.0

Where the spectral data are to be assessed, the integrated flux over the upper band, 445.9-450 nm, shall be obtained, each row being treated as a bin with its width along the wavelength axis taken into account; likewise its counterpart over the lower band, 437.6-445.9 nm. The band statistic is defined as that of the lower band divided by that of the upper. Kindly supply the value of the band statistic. 1.9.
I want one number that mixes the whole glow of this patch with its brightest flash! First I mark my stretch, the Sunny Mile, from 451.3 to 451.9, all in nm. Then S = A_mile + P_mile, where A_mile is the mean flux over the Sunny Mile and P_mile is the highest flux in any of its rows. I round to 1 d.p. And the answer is 25.5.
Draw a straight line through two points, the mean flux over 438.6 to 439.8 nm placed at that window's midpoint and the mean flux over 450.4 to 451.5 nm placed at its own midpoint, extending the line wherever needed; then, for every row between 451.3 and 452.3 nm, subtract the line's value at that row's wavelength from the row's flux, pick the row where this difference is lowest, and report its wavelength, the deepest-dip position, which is 452.207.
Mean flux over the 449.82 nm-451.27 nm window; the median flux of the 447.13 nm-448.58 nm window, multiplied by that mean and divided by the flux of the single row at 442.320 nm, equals 10.6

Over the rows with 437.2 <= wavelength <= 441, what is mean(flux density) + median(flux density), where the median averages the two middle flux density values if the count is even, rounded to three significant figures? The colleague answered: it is 19.8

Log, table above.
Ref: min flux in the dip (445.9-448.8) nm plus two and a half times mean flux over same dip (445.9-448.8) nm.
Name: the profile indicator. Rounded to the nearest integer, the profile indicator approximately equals 36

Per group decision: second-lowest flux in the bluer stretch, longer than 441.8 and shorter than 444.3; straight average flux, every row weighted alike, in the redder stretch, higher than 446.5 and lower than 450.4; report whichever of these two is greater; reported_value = 10.9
